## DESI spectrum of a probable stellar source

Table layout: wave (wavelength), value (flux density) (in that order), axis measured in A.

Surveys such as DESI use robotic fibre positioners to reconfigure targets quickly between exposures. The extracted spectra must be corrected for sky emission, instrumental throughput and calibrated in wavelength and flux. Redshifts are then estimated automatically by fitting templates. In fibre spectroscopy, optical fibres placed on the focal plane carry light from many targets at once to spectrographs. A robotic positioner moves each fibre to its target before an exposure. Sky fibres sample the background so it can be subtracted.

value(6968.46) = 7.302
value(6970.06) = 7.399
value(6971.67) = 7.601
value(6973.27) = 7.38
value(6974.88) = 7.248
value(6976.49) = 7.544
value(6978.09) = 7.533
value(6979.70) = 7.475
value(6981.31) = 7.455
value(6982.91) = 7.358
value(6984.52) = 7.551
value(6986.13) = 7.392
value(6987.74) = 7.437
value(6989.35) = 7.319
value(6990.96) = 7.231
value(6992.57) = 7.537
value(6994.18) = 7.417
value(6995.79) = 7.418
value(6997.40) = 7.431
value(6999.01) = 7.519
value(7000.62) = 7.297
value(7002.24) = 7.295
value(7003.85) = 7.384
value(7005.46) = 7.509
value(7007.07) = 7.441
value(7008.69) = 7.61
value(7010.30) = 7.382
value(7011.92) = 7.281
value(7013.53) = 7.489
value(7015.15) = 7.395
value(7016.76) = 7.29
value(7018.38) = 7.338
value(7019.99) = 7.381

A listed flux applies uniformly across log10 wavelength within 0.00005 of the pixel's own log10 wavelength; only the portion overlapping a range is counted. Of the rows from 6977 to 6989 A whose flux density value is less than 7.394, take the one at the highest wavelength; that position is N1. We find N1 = 6986.13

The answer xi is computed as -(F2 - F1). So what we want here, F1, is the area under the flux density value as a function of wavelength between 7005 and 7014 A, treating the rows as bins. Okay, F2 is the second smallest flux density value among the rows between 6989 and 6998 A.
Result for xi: 60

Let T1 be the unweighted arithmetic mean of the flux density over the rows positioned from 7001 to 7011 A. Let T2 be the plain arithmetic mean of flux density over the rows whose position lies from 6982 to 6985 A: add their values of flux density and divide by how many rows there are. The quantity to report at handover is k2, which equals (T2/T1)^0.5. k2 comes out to 1.00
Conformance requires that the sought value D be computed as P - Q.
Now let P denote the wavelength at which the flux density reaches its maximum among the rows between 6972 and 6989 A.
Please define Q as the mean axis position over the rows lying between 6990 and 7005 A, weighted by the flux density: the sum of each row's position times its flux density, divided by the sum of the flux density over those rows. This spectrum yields -12.9 A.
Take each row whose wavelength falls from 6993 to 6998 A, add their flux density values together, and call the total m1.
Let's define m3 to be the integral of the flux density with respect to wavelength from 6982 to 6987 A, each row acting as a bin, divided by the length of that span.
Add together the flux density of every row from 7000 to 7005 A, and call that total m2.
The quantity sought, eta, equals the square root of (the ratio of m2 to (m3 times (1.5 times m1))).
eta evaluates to 0.297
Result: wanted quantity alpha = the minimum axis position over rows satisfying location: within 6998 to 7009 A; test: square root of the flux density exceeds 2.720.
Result 6999.01 A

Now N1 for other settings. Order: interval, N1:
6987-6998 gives 6990.96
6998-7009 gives 7003.85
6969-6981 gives 6974.88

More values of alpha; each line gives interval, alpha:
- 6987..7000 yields 6987.74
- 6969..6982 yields 6970.06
